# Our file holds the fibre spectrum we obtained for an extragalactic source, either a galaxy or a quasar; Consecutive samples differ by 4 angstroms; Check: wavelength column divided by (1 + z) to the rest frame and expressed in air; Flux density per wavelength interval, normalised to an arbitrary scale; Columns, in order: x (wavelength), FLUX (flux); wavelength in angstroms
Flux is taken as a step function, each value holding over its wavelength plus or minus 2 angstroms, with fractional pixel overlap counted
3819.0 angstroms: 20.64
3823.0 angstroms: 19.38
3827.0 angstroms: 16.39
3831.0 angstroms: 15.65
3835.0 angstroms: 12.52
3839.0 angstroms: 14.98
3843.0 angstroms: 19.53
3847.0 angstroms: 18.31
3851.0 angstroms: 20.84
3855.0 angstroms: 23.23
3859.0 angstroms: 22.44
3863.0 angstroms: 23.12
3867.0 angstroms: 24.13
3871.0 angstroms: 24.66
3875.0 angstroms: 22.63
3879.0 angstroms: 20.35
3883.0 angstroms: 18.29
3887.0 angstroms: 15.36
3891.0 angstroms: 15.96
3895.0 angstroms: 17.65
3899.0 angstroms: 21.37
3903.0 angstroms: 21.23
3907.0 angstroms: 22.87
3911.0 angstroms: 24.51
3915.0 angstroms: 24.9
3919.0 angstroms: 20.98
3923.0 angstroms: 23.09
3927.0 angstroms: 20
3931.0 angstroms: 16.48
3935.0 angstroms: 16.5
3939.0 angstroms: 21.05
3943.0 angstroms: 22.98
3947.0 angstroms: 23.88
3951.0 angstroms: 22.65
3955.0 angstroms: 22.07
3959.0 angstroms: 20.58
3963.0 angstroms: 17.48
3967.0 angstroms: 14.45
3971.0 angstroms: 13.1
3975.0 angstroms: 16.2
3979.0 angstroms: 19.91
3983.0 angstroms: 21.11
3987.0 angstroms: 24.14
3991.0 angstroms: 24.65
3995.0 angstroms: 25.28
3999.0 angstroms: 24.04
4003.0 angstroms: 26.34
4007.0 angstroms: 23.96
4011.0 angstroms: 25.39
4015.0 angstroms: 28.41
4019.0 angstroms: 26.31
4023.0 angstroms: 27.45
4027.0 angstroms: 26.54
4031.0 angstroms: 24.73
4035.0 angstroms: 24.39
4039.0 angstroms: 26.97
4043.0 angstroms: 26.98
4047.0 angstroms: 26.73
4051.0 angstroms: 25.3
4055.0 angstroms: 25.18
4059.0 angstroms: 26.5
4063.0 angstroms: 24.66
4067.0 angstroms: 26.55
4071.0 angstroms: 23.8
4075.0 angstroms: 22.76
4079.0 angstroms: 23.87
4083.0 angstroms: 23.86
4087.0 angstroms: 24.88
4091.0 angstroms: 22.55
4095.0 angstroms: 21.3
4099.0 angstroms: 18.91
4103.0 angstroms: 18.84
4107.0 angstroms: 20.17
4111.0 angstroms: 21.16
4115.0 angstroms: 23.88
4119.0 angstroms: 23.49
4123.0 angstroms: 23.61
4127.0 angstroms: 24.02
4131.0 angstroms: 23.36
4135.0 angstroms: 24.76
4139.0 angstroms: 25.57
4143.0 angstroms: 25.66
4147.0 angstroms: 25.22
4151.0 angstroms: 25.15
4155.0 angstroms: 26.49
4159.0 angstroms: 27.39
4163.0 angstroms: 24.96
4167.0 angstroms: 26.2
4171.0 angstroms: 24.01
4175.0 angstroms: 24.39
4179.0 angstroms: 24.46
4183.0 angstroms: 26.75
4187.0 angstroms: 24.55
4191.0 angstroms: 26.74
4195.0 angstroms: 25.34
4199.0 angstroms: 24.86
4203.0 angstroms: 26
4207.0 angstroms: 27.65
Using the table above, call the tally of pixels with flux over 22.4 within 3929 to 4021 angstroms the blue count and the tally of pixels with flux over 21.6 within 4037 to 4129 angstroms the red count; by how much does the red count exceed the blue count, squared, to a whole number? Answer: 36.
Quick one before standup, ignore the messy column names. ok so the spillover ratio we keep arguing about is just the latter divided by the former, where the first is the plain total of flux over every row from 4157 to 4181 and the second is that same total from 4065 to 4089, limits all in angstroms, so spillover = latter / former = 0.96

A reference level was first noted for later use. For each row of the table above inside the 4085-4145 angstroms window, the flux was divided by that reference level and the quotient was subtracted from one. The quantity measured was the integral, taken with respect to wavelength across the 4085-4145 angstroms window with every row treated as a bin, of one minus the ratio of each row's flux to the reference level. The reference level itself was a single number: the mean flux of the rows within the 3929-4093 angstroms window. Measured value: 1 angstroms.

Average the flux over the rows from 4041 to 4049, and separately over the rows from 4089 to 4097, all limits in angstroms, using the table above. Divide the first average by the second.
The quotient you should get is 1.2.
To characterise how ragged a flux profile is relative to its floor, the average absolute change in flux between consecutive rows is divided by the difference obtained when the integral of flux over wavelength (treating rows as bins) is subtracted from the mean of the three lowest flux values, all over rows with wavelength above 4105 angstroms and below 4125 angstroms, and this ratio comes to -0.0025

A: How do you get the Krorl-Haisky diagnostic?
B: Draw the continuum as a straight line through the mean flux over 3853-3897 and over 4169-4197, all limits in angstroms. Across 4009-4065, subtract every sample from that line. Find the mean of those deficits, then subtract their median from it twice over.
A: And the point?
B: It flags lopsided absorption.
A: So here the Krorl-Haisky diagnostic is 3.6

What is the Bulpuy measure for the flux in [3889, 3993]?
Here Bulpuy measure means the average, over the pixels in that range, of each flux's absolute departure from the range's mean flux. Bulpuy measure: 2.8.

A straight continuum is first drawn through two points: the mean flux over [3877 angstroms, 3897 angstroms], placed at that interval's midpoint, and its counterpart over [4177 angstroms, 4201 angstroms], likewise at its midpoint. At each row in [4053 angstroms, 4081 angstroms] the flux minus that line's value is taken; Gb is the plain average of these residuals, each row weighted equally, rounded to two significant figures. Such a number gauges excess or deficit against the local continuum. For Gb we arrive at 2.5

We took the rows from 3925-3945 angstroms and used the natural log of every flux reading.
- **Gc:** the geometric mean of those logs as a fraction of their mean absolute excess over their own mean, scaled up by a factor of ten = 240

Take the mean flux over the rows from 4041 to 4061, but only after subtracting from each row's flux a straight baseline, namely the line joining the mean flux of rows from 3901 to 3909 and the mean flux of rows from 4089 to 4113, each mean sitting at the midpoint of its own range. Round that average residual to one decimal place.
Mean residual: 5.3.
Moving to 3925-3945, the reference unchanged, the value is -2.4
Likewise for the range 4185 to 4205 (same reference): 5.8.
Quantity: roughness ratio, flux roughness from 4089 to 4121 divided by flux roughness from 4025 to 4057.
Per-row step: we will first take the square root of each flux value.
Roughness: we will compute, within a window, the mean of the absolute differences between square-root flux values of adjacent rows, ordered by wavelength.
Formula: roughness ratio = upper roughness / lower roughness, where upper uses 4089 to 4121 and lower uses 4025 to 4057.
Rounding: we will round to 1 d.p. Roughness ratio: 1.5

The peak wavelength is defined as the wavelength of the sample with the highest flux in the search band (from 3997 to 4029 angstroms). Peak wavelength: 4015.0 angstroms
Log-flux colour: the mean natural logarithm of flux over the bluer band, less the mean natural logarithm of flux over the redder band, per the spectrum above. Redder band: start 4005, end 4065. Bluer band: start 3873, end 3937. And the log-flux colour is -0.26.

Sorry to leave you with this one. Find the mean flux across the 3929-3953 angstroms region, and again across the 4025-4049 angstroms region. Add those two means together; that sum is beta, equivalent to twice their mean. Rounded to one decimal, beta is 46.6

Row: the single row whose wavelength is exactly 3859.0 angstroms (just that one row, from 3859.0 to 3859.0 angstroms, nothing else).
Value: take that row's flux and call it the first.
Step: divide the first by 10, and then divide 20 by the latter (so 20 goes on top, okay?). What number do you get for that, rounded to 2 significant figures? 8.9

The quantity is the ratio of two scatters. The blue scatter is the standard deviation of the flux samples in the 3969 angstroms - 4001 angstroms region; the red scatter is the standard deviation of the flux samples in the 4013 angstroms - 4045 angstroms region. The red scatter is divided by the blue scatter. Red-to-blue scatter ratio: 0.30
